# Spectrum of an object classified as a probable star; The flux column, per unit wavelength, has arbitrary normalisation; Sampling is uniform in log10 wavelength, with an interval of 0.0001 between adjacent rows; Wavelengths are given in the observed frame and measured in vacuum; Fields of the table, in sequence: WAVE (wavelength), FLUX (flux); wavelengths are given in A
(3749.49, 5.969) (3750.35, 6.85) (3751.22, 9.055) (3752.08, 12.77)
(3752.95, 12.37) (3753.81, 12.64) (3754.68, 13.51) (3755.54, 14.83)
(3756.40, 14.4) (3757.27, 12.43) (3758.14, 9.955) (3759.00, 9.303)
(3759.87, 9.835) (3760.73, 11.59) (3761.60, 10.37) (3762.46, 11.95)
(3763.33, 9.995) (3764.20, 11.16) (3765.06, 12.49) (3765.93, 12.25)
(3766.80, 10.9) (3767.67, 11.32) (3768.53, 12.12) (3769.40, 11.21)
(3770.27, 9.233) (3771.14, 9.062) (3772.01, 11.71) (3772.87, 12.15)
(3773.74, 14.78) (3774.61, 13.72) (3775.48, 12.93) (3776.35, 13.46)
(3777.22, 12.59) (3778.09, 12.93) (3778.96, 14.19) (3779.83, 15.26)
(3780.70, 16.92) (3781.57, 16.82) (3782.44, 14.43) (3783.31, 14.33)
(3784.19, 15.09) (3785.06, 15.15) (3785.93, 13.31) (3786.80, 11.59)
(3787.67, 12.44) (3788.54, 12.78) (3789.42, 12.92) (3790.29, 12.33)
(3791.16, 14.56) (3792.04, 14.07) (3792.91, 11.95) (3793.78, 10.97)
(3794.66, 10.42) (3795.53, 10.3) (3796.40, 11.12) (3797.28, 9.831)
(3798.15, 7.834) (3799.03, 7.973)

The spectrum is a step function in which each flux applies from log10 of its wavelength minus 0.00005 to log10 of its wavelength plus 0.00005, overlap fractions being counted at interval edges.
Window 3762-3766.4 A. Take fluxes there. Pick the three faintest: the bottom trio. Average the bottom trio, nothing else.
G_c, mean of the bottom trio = 11.0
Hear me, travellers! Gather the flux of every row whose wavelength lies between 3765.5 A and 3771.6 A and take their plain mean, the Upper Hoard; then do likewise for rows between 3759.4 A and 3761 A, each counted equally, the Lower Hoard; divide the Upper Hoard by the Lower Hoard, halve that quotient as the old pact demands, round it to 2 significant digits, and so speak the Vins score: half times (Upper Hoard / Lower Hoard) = 0.51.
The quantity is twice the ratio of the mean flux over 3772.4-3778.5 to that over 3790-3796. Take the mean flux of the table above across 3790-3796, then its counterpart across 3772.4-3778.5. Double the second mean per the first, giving 2.19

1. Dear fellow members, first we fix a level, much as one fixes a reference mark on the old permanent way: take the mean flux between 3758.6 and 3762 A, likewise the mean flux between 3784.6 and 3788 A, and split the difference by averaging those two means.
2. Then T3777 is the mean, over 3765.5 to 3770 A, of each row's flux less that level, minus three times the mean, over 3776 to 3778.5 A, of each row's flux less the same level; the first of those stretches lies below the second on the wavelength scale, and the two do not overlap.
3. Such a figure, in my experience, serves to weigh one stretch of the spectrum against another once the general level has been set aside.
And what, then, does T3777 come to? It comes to -4.0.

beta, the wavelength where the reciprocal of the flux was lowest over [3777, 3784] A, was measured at 3780.70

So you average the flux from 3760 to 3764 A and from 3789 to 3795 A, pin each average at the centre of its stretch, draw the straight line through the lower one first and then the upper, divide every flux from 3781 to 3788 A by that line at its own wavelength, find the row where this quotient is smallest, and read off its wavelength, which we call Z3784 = 3786.80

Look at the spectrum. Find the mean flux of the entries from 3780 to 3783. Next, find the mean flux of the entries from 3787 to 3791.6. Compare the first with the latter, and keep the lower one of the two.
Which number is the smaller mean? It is 13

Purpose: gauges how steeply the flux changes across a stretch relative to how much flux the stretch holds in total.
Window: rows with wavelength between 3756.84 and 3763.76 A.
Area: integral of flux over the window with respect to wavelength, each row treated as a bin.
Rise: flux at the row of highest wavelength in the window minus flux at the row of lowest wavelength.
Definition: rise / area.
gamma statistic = -0.033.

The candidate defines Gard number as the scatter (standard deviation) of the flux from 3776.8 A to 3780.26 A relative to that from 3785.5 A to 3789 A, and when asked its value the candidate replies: 1.7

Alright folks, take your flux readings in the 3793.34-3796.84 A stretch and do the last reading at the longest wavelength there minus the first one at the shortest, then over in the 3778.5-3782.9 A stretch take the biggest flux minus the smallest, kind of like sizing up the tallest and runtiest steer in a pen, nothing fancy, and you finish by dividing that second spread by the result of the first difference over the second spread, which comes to 50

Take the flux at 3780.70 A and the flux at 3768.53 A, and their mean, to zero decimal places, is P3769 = 15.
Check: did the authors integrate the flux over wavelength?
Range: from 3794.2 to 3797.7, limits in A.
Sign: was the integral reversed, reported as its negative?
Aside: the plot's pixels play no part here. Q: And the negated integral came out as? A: -36.4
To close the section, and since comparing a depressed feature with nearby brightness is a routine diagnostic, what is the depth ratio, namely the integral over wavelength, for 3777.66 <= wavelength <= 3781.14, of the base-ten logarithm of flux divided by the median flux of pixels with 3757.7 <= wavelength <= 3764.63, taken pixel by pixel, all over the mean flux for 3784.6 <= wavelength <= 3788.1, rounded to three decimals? 0.043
